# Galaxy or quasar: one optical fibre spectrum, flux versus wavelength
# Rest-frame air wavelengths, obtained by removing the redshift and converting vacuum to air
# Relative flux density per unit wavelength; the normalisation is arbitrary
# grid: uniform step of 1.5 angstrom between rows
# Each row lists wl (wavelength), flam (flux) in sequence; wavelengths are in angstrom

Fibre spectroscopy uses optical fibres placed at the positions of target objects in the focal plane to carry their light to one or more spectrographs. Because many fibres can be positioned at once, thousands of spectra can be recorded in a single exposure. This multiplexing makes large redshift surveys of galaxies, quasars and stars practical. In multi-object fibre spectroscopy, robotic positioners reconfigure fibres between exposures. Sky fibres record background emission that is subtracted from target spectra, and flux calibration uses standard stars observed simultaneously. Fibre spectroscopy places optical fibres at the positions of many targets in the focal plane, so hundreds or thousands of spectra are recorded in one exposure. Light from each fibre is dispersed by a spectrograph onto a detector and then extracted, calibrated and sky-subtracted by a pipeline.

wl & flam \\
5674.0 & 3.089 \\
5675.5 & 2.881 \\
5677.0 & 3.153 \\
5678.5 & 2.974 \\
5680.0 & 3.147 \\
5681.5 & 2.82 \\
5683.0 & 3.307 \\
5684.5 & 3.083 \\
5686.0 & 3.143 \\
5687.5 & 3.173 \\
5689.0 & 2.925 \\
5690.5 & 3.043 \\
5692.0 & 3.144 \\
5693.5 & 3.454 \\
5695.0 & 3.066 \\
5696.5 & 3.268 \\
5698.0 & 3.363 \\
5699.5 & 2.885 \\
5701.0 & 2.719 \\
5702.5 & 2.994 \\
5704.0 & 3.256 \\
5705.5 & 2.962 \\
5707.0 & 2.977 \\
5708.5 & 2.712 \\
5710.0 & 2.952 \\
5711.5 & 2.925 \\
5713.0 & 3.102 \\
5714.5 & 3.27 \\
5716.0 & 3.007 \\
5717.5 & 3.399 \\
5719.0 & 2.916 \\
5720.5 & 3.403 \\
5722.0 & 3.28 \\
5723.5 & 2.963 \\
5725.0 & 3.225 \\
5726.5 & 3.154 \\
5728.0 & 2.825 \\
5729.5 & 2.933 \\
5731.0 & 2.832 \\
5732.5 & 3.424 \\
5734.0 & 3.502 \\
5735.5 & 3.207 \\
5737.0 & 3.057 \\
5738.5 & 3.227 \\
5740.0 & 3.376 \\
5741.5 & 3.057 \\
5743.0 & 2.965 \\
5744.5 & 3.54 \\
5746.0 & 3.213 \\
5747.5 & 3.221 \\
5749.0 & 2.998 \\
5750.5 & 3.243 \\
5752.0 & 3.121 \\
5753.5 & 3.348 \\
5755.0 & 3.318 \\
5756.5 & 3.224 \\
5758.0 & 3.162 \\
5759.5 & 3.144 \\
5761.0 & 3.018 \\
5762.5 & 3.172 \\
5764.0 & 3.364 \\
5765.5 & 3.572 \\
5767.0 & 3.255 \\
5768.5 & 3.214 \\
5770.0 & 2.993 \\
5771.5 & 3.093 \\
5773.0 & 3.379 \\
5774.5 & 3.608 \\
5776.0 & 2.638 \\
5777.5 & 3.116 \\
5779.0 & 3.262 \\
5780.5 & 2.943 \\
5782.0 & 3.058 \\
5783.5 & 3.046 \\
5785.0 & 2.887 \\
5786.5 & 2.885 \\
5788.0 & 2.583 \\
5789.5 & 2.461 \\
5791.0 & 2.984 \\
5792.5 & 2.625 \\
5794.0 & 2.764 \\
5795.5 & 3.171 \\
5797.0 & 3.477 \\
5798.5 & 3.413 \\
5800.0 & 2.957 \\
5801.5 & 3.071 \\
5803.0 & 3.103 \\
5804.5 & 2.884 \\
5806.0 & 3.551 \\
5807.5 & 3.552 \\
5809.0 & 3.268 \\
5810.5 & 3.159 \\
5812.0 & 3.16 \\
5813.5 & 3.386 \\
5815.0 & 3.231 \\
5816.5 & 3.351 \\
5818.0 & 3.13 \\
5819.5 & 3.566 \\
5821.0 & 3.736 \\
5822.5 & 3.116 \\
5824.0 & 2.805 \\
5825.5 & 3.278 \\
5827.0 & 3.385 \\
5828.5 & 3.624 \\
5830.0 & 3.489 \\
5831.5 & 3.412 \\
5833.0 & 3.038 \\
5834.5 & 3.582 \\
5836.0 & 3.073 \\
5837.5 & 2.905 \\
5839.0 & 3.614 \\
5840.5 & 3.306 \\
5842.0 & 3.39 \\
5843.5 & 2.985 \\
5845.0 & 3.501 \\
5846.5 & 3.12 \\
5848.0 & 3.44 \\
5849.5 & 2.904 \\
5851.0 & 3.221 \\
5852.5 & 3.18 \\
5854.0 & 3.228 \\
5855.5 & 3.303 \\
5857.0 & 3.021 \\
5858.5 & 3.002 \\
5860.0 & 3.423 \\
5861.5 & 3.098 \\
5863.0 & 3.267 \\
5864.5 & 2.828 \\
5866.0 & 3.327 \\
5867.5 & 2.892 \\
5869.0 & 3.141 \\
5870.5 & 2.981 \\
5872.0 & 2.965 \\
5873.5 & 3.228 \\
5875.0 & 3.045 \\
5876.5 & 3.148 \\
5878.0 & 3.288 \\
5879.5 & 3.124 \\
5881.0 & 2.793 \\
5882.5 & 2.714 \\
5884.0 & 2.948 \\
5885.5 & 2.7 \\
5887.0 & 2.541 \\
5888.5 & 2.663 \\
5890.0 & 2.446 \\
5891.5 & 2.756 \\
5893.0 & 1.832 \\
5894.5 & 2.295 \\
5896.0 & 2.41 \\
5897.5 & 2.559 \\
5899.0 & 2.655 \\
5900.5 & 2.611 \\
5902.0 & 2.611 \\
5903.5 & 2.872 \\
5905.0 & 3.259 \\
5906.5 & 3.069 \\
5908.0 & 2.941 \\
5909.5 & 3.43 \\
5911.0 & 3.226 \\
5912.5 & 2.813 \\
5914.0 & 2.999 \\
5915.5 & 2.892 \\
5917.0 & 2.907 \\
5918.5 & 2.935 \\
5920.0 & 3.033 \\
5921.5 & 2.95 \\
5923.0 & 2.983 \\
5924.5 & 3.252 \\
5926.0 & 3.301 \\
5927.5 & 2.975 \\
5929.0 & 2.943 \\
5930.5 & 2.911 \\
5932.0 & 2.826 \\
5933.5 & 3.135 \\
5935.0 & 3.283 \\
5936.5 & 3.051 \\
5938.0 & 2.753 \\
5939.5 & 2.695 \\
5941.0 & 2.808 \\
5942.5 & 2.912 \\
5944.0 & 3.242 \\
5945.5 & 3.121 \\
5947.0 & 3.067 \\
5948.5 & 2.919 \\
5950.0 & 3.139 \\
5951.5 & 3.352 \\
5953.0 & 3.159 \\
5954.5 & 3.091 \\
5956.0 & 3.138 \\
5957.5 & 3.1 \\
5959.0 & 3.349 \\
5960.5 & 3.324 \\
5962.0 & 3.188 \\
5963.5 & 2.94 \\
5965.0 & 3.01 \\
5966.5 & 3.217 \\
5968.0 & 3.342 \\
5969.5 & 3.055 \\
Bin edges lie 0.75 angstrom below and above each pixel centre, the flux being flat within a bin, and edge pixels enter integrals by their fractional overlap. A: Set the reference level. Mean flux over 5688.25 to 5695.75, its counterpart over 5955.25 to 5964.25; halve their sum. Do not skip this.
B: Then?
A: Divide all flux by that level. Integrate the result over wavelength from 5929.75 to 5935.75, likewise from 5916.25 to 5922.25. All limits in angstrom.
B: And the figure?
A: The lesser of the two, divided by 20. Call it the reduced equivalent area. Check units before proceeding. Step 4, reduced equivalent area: 0.282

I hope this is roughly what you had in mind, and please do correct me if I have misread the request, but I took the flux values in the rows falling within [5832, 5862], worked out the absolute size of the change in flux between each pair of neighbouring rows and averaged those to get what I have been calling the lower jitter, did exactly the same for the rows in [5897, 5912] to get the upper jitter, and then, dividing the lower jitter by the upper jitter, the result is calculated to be 1.6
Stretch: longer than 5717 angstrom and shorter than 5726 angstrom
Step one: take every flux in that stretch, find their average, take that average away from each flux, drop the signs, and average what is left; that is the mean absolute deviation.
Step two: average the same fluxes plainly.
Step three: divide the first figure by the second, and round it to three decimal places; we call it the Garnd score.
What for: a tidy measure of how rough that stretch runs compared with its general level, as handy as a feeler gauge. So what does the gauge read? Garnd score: 0.054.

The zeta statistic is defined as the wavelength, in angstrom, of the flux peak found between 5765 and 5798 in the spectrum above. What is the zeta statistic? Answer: 5774.5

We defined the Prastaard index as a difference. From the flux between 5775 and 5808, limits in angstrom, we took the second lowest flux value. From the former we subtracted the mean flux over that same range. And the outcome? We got -0.44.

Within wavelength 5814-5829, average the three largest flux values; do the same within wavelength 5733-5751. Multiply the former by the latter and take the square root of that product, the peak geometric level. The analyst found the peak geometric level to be 3.56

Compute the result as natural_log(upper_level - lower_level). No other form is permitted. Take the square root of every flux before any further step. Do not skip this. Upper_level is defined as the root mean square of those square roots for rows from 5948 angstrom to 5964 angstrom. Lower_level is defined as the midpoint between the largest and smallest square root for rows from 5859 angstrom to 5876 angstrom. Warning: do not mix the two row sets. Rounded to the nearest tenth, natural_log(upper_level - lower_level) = -4.6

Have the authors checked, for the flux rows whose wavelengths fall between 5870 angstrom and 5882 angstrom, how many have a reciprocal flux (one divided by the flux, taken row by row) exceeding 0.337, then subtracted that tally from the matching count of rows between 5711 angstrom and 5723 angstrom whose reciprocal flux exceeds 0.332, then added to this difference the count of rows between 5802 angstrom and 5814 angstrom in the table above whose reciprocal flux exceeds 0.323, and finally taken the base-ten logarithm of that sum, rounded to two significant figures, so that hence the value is 0.30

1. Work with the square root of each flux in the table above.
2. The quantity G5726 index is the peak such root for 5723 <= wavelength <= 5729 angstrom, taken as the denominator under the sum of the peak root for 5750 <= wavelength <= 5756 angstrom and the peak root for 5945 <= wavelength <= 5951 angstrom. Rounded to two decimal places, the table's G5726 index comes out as 2.01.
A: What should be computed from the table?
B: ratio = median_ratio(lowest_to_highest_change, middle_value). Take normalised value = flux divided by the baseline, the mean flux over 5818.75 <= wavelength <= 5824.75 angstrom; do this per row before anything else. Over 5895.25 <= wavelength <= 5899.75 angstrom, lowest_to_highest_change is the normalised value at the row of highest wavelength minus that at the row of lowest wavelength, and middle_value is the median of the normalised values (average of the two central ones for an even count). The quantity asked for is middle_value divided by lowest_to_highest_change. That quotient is 10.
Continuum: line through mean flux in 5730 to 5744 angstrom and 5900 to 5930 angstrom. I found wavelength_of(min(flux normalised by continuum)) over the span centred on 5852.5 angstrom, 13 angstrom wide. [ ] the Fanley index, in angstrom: 5849.5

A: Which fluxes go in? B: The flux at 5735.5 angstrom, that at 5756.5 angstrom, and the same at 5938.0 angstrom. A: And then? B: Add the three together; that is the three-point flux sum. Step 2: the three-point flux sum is 9.18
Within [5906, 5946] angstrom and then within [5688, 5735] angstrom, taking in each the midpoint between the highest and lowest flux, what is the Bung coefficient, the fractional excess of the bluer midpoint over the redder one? 0.015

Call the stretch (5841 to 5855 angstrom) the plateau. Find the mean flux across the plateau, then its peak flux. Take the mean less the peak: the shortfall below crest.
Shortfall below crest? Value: -0.28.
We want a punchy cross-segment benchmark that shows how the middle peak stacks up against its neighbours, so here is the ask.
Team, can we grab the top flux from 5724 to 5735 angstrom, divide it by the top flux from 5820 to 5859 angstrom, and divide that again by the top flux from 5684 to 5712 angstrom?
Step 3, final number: 0.271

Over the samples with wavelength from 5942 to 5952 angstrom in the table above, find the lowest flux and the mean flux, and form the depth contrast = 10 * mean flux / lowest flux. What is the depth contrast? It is 10.67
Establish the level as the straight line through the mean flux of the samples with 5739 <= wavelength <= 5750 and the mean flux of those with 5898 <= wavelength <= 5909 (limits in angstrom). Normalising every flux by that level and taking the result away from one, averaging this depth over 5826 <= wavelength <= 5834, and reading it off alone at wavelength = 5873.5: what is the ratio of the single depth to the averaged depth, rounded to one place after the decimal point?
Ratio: 0.8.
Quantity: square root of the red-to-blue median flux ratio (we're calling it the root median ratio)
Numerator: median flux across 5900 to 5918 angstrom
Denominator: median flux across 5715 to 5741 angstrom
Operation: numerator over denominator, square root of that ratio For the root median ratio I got 0.95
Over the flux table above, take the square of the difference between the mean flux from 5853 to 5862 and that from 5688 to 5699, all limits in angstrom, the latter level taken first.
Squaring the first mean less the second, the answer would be 0.000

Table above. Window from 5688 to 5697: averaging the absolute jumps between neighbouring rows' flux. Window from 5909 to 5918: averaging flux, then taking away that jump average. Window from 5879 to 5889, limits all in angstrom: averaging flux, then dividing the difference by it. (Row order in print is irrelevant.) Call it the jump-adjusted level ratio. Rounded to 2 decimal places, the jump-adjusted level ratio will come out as 1.01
